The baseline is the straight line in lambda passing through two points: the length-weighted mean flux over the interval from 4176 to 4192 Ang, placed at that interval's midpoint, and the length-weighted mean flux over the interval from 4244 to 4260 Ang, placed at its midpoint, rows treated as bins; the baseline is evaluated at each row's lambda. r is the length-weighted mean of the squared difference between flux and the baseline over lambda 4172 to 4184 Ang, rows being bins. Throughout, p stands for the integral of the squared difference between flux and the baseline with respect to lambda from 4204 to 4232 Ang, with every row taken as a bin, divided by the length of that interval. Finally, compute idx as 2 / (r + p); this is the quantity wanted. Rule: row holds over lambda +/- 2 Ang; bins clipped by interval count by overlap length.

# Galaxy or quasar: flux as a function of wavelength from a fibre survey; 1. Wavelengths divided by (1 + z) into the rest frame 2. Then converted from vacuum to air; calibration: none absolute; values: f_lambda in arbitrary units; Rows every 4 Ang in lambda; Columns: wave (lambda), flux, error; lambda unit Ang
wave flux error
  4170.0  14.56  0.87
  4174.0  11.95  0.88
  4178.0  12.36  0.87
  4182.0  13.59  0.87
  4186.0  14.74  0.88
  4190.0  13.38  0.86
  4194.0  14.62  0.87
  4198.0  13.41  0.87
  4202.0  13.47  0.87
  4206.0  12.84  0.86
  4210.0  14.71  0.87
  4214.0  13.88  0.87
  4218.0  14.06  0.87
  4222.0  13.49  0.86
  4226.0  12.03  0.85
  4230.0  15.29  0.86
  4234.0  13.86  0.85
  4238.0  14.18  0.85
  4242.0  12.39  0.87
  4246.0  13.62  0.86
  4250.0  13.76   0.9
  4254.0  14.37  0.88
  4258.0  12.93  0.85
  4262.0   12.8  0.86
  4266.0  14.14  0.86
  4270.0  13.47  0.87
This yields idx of 0.87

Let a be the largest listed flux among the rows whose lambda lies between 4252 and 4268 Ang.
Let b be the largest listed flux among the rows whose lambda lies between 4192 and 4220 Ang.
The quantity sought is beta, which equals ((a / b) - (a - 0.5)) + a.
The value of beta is 1.48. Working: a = 14.37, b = 14.71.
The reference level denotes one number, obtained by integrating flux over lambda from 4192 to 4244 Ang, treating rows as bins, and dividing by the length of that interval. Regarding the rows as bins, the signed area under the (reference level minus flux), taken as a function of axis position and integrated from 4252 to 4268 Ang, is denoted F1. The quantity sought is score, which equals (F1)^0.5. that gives 1.5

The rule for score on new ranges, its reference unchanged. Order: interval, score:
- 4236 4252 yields 1.9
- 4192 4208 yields 1.4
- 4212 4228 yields 2.3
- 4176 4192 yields 1.8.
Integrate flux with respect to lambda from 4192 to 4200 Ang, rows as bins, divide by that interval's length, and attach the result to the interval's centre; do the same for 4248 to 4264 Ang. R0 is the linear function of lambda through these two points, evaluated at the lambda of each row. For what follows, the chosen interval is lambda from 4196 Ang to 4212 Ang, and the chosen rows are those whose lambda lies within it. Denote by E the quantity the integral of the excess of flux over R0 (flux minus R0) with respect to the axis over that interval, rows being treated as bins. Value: -5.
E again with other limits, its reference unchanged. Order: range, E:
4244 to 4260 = 3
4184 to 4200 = 0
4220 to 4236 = -1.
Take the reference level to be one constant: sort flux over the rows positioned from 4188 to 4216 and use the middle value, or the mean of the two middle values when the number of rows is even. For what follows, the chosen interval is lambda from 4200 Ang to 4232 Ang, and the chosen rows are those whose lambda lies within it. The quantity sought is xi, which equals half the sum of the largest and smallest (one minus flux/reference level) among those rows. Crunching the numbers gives -0.01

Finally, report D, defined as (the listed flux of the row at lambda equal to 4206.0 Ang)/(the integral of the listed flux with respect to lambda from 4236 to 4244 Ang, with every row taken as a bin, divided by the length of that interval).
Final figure 0.97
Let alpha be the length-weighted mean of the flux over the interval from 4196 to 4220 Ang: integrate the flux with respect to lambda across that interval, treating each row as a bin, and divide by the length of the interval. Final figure 13.7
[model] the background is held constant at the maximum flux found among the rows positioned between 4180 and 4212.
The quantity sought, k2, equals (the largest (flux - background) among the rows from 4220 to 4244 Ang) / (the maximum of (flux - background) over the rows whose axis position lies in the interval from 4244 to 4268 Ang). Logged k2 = -1.5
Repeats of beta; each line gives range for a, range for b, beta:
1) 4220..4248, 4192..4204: 1.55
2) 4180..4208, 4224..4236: 1.46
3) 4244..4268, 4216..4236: 1.44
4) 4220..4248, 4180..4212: 1.54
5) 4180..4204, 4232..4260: 1.53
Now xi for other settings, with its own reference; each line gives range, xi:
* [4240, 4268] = 0.01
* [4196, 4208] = 0.02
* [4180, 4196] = -0.04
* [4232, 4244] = 0.01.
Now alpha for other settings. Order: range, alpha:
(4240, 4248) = 13.0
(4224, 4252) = 13.6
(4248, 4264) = 13.5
